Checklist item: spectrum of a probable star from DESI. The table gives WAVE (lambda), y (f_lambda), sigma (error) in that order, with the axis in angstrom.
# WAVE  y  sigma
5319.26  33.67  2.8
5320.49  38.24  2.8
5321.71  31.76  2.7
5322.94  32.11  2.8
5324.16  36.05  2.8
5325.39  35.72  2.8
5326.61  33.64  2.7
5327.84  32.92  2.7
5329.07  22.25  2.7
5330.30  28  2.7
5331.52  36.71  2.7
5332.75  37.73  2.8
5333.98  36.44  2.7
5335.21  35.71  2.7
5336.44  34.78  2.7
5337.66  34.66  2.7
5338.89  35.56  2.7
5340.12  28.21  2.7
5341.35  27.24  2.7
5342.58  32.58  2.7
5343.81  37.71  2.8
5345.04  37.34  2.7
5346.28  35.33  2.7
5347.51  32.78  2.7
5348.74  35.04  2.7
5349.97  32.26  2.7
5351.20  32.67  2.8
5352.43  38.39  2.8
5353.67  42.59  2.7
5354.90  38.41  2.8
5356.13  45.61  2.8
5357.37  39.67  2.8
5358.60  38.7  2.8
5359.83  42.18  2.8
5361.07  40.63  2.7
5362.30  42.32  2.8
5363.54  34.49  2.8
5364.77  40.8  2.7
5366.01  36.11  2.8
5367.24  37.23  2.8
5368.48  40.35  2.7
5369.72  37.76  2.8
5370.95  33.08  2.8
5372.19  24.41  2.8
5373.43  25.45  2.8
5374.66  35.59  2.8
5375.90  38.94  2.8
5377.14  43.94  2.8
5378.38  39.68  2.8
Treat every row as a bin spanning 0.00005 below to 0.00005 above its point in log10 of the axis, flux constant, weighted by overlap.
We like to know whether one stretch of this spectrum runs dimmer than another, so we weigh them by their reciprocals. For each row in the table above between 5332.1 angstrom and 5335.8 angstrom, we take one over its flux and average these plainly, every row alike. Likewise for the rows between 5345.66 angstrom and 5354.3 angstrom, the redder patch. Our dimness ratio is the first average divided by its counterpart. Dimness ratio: 0.96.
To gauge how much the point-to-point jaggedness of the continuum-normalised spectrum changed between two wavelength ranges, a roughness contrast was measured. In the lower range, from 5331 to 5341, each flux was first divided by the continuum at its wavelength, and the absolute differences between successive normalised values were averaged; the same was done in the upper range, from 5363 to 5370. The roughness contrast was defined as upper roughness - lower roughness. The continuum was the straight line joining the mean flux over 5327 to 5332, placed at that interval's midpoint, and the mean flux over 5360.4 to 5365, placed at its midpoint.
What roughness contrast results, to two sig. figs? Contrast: 0.027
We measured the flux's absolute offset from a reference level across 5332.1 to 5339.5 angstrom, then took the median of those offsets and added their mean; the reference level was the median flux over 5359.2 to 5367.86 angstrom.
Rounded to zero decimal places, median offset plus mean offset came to 10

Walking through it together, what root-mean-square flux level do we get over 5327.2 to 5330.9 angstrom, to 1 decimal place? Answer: 28.1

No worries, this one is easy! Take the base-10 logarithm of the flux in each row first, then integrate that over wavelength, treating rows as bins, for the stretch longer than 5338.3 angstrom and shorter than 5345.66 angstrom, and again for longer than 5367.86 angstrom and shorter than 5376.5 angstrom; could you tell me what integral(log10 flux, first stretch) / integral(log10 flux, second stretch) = 0.85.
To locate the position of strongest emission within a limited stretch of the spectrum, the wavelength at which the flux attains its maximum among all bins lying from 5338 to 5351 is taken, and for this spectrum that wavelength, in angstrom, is 5343.81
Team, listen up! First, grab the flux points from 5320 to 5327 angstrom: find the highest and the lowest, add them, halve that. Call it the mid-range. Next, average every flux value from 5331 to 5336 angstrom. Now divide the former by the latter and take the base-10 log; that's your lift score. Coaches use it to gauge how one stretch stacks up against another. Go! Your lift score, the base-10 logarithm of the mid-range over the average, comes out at -0.02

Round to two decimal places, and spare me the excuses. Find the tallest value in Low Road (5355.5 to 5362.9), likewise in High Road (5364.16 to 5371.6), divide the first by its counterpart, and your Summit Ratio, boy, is 1.12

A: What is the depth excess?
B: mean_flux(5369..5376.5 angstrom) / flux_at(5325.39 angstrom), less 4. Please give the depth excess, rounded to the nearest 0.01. -3.09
